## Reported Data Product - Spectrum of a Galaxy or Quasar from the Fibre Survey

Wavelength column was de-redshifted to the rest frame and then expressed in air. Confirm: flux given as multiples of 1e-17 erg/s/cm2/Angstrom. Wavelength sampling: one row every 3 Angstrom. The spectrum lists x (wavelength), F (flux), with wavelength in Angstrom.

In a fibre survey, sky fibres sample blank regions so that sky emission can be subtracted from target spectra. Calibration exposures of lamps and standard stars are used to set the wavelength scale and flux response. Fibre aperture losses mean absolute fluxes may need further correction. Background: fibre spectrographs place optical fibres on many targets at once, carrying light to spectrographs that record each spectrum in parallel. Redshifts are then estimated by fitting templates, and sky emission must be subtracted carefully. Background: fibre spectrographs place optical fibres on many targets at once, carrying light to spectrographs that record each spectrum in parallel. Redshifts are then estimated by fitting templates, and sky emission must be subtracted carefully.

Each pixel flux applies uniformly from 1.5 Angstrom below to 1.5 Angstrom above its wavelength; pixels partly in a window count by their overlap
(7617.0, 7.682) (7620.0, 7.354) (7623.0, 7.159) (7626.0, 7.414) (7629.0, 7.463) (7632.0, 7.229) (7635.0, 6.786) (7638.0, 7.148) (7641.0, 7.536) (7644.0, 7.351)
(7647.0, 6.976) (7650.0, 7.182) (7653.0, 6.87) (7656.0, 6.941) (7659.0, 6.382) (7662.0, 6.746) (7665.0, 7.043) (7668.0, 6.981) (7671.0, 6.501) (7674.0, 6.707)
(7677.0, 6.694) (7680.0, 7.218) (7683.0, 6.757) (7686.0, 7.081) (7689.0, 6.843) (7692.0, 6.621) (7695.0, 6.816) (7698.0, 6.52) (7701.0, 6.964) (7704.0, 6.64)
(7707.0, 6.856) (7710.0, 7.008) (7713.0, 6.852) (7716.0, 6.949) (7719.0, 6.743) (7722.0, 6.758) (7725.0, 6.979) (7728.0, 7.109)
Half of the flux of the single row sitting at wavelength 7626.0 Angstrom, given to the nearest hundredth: 3.71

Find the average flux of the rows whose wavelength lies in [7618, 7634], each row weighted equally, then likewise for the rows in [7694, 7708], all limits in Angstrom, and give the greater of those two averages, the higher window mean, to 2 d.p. 7.32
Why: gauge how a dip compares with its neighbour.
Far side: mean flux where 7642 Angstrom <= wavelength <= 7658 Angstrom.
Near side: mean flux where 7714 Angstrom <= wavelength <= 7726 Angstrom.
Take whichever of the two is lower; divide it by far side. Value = 0.97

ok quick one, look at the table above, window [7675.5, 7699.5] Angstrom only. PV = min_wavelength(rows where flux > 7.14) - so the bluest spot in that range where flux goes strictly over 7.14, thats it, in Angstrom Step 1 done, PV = 7680.0 Angstrom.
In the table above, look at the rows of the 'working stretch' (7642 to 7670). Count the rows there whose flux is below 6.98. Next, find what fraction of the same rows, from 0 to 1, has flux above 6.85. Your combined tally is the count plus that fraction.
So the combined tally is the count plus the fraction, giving 6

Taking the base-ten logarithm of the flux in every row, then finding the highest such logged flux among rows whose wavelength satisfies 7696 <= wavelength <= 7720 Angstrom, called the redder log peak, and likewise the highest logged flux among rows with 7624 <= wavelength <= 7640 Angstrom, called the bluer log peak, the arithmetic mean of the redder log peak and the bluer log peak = 0.859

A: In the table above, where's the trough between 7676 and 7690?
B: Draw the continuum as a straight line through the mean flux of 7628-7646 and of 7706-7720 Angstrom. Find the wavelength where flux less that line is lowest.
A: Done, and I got 7677.0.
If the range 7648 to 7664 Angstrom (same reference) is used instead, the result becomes 7659.0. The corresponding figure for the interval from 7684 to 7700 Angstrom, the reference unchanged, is 7698.0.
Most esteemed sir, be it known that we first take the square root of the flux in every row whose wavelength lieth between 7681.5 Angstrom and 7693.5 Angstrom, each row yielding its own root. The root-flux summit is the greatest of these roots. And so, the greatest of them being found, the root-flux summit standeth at 2.66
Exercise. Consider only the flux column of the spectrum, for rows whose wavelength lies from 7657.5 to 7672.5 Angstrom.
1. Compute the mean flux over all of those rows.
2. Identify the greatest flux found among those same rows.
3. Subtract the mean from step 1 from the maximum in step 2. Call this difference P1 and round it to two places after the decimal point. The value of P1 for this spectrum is 0.31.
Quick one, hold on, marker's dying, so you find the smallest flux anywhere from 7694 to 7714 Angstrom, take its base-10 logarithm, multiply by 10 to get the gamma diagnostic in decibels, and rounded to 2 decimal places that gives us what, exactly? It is 8.14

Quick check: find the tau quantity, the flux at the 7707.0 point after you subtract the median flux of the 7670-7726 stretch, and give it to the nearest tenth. 0.0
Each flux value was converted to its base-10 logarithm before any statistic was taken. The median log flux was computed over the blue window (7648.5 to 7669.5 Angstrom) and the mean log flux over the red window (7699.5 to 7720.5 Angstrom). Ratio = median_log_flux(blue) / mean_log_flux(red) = 1.01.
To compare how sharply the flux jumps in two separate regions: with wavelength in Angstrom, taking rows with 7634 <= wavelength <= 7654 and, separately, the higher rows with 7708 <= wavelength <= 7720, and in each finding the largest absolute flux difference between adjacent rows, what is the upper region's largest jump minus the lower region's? -0.2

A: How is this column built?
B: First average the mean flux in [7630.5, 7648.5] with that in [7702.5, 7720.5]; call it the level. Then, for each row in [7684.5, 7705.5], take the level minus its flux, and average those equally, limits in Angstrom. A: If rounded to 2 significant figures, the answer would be 0.22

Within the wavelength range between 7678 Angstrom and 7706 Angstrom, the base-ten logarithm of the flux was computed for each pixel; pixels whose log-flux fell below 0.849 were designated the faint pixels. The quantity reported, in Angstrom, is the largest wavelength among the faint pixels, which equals 7704.0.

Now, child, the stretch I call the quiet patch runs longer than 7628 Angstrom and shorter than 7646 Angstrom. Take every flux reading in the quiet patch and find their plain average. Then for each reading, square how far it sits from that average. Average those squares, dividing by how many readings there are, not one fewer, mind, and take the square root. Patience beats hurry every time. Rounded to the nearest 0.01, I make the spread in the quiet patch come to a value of 0.25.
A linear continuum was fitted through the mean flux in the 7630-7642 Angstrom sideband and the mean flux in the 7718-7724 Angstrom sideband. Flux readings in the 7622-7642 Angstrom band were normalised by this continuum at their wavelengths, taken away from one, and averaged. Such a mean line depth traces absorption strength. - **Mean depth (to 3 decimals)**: -0.007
